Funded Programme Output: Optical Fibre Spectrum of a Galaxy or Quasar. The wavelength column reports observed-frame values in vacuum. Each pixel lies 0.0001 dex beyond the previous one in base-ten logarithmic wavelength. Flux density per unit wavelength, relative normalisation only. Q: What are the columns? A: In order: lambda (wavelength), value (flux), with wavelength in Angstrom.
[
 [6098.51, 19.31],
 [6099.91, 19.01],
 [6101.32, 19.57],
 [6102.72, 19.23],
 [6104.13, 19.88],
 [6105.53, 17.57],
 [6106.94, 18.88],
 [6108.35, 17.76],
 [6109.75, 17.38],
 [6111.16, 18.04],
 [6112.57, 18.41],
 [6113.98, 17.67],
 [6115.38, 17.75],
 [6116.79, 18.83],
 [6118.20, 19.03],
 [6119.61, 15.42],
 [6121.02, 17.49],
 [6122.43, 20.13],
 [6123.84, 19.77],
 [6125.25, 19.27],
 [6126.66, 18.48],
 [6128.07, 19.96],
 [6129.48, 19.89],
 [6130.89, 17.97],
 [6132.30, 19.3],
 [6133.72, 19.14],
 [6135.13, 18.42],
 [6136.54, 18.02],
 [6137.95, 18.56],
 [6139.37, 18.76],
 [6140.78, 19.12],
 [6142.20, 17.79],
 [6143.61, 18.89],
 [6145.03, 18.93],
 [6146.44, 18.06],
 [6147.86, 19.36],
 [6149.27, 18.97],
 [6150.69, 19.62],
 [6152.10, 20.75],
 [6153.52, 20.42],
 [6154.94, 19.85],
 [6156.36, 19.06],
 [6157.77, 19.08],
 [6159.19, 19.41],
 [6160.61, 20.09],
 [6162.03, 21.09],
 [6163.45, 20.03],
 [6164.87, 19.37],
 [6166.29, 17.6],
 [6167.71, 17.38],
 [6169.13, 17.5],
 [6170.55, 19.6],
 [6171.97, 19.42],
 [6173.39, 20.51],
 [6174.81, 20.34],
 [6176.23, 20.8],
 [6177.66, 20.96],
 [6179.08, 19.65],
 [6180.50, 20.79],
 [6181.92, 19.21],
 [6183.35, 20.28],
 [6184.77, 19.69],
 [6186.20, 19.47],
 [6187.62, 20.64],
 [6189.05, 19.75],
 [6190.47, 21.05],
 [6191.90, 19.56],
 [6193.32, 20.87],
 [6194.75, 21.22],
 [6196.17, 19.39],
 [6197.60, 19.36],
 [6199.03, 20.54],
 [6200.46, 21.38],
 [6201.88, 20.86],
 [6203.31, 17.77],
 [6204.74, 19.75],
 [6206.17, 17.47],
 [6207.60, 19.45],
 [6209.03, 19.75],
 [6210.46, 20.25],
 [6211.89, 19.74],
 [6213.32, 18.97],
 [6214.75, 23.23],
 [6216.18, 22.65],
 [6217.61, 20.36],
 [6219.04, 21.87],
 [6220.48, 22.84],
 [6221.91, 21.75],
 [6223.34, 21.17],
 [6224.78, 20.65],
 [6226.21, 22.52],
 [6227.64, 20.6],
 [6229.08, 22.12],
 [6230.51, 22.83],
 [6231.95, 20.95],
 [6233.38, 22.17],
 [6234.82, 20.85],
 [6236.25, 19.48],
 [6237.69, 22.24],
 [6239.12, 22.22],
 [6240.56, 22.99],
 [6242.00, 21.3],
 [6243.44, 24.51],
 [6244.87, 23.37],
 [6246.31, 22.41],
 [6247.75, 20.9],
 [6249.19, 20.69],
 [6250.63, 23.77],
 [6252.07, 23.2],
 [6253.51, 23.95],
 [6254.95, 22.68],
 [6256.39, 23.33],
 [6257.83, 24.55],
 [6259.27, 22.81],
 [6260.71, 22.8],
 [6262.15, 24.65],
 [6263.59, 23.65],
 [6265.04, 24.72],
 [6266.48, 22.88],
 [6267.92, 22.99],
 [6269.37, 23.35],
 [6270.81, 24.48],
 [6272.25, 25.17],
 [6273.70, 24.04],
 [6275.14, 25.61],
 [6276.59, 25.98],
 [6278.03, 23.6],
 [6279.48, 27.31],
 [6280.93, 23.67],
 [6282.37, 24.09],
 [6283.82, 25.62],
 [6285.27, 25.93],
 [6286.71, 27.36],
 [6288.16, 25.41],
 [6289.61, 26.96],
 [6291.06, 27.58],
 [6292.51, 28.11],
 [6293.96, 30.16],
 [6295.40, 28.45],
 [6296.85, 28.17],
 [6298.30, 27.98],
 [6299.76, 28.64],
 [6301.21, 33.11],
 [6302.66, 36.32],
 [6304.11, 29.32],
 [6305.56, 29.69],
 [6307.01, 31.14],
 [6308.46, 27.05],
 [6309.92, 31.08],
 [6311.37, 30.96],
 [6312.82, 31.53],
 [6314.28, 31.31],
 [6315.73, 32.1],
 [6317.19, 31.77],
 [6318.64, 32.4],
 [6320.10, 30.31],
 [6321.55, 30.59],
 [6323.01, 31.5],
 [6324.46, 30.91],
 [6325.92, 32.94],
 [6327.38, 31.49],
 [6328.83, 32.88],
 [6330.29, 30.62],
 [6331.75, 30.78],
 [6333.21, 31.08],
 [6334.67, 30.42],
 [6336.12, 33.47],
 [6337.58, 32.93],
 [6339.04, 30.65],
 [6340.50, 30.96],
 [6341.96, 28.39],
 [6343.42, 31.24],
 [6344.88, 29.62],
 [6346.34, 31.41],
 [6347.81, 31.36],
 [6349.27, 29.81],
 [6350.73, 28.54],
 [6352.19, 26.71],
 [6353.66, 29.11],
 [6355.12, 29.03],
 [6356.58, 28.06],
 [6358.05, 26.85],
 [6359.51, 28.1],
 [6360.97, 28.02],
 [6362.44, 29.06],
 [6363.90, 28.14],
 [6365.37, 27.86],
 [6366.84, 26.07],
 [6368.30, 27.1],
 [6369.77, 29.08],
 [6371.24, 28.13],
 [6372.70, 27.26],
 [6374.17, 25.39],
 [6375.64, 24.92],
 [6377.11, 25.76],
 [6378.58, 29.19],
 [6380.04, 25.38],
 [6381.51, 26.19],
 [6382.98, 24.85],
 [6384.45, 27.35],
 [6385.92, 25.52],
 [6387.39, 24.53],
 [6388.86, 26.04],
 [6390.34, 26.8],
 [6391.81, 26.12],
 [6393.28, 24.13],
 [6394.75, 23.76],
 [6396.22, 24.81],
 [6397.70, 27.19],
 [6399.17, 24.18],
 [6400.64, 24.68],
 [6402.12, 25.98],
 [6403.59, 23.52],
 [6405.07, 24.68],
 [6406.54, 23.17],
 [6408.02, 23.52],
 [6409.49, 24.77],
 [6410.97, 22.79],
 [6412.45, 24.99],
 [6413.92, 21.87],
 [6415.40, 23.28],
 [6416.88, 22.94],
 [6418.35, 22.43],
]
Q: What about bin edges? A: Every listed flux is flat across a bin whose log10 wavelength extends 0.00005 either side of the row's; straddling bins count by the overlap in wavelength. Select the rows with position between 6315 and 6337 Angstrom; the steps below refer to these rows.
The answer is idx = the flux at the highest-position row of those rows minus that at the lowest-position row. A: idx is 1.4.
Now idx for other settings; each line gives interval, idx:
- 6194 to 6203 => -0.4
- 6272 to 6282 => -1.5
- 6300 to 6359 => -6.3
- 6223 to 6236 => -0.3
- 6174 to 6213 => -0.6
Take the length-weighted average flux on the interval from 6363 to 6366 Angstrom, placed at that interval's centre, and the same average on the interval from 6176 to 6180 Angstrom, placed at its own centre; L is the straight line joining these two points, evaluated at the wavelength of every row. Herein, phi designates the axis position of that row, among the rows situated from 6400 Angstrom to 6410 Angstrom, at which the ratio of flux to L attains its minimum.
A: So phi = 6406.54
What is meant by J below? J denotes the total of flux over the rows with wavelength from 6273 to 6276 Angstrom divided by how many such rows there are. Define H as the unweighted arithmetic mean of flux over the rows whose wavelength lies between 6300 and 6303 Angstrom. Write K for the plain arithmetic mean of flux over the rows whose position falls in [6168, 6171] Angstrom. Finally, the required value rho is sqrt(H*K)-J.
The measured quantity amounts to 0.6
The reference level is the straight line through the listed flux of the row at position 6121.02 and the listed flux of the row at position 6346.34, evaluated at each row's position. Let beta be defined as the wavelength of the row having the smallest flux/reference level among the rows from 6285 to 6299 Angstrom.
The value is 6288.16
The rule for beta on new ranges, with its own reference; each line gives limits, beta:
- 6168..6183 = 6169.13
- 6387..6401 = 6394.75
